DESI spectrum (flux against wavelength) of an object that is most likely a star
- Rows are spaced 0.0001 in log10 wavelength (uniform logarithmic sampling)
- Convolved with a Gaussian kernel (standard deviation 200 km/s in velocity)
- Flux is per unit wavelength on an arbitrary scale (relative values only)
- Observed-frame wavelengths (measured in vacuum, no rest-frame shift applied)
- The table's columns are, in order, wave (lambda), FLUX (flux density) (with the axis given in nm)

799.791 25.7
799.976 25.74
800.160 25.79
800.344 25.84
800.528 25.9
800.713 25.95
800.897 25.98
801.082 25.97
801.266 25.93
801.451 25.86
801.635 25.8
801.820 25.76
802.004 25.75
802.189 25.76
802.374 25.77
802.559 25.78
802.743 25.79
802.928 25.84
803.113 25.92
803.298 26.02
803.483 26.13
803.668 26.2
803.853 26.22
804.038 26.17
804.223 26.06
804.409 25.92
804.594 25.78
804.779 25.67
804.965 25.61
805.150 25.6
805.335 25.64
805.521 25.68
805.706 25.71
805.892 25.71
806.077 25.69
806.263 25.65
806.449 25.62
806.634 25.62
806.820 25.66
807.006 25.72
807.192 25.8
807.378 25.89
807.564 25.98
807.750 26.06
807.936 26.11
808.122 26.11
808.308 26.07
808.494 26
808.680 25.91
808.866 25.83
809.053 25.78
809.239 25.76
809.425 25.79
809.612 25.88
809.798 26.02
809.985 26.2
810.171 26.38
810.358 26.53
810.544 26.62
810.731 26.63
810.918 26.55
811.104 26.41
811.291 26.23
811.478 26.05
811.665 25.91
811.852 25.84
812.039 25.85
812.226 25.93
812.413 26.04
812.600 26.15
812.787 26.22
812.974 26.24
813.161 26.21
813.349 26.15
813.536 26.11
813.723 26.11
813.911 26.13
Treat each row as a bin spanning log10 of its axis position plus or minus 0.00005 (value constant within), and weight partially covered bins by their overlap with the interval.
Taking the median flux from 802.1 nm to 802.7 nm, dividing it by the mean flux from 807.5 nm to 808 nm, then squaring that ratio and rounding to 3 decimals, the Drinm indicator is 0.979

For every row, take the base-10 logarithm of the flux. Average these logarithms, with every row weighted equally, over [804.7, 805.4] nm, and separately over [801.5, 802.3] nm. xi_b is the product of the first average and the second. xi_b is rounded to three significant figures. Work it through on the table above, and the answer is 1.99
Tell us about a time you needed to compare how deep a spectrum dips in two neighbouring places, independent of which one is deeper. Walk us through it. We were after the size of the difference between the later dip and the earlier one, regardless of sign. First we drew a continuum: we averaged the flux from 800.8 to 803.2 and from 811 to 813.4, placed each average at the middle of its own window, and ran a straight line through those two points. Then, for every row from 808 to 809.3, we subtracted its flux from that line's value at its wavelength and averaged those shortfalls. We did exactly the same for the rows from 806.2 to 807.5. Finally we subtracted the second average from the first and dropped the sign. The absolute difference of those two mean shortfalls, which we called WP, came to 0.17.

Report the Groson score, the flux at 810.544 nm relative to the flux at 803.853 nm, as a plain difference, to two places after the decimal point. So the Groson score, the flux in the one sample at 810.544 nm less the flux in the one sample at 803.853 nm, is 0.40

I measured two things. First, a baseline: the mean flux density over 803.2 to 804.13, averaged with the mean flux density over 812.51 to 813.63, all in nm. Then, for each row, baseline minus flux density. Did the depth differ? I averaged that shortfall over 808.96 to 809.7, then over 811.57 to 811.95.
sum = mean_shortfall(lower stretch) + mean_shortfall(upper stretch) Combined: 0.7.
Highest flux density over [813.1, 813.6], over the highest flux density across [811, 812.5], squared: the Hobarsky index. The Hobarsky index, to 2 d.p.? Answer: 0.98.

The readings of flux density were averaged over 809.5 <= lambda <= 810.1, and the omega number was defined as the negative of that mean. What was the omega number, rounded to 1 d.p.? -26.0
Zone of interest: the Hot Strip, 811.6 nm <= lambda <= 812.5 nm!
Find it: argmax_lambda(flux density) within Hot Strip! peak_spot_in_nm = 812.413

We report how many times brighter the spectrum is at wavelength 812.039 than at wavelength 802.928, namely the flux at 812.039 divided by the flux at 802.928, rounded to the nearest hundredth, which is 1.00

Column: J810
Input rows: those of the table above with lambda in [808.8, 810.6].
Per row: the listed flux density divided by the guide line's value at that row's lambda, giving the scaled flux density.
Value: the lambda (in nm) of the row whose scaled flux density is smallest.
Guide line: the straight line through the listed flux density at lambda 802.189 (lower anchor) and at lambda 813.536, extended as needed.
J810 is 809.239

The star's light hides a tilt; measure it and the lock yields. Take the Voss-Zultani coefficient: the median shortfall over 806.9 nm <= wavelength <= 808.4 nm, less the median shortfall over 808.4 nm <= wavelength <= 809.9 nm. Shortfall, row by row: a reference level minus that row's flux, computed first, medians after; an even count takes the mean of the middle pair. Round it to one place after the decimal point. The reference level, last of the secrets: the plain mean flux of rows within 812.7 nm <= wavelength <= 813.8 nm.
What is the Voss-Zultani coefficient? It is -0.2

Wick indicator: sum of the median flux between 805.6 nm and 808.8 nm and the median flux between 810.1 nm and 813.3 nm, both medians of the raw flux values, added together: 52.02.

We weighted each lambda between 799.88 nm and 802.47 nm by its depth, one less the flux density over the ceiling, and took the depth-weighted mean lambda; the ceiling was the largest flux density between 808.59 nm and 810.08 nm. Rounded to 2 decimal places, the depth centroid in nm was 801.23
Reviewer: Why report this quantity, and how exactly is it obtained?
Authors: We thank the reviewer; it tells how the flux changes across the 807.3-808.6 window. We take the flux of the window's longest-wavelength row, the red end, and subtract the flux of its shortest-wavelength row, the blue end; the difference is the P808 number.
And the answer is 0.11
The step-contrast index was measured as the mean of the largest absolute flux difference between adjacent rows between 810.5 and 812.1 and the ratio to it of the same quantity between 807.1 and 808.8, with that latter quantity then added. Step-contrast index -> 0.43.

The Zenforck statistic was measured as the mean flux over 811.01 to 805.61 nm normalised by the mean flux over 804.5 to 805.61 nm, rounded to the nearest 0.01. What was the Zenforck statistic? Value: 1.01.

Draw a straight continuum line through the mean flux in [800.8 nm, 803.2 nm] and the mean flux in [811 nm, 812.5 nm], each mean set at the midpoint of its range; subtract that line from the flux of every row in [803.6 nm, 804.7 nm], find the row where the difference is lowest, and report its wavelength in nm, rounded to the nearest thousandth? 804.594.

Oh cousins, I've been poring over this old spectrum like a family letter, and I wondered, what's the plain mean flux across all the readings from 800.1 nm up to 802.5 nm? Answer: 25.85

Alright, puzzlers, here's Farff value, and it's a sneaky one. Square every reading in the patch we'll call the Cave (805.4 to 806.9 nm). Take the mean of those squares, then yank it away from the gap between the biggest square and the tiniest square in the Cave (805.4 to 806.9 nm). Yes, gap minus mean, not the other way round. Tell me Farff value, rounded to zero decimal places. -654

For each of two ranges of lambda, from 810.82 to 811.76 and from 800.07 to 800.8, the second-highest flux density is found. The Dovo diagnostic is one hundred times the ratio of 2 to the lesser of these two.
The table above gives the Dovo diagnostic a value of 7.72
